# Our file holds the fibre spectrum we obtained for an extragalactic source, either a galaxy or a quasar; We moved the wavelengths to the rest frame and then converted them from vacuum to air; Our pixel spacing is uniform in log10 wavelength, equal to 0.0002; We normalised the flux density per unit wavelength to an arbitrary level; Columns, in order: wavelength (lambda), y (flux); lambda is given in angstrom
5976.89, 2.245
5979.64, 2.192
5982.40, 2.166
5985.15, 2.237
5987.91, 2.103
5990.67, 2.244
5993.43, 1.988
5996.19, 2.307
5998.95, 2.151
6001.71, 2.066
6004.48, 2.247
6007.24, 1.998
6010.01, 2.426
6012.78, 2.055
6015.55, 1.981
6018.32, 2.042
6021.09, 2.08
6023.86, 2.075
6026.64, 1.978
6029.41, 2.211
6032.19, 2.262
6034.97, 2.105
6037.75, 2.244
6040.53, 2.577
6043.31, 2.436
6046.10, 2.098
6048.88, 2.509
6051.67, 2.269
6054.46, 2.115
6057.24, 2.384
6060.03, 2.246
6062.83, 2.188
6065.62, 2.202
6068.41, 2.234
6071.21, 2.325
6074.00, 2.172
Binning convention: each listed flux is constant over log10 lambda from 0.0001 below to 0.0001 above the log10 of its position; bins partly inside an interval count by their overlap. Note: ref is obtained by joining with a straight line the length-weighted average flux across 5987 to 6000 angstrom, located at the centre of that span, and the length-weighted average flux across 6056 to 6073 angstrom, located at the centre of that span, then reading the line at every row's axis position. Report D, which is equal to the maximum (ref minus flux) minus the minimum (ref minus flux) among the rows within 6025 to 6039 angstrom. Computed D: 0.28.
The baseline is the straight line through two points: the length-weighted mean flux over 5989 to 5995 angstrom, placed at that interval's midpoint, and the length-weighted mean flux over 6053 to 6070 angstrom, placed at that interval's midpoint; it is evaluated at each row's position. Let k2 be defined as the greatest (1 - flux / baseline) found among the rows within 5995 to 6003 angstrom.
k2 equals 0.033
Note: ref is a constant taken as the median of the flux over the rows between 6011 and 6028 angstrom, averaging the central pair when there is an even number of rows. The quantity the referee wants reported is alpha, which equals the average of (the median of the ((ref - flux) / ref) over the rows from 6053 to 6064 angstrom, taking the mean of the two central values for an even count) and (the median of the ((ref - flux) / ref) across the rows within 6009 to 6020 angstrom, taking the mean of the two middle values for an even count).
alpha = -0.041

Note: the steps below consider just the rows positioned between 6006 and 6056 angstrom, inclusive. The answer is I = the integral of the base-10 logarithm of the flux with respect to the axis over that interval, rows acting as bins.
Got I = 17.0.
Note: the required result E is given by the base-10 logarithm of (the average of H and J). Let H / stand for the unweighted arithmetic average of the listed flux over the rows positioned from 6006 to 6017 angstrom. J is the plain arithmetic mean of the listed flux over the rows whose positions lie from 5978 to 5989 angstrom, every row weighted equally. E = 0.331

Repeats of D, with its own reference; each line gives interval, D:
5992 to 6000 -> 0.32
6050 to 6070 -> 0.27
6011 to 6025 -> 0.09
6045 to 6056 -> 0.41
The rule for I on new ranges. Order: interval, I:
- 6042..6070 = 9.9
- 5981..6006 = 8.4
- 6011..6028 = 5.3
